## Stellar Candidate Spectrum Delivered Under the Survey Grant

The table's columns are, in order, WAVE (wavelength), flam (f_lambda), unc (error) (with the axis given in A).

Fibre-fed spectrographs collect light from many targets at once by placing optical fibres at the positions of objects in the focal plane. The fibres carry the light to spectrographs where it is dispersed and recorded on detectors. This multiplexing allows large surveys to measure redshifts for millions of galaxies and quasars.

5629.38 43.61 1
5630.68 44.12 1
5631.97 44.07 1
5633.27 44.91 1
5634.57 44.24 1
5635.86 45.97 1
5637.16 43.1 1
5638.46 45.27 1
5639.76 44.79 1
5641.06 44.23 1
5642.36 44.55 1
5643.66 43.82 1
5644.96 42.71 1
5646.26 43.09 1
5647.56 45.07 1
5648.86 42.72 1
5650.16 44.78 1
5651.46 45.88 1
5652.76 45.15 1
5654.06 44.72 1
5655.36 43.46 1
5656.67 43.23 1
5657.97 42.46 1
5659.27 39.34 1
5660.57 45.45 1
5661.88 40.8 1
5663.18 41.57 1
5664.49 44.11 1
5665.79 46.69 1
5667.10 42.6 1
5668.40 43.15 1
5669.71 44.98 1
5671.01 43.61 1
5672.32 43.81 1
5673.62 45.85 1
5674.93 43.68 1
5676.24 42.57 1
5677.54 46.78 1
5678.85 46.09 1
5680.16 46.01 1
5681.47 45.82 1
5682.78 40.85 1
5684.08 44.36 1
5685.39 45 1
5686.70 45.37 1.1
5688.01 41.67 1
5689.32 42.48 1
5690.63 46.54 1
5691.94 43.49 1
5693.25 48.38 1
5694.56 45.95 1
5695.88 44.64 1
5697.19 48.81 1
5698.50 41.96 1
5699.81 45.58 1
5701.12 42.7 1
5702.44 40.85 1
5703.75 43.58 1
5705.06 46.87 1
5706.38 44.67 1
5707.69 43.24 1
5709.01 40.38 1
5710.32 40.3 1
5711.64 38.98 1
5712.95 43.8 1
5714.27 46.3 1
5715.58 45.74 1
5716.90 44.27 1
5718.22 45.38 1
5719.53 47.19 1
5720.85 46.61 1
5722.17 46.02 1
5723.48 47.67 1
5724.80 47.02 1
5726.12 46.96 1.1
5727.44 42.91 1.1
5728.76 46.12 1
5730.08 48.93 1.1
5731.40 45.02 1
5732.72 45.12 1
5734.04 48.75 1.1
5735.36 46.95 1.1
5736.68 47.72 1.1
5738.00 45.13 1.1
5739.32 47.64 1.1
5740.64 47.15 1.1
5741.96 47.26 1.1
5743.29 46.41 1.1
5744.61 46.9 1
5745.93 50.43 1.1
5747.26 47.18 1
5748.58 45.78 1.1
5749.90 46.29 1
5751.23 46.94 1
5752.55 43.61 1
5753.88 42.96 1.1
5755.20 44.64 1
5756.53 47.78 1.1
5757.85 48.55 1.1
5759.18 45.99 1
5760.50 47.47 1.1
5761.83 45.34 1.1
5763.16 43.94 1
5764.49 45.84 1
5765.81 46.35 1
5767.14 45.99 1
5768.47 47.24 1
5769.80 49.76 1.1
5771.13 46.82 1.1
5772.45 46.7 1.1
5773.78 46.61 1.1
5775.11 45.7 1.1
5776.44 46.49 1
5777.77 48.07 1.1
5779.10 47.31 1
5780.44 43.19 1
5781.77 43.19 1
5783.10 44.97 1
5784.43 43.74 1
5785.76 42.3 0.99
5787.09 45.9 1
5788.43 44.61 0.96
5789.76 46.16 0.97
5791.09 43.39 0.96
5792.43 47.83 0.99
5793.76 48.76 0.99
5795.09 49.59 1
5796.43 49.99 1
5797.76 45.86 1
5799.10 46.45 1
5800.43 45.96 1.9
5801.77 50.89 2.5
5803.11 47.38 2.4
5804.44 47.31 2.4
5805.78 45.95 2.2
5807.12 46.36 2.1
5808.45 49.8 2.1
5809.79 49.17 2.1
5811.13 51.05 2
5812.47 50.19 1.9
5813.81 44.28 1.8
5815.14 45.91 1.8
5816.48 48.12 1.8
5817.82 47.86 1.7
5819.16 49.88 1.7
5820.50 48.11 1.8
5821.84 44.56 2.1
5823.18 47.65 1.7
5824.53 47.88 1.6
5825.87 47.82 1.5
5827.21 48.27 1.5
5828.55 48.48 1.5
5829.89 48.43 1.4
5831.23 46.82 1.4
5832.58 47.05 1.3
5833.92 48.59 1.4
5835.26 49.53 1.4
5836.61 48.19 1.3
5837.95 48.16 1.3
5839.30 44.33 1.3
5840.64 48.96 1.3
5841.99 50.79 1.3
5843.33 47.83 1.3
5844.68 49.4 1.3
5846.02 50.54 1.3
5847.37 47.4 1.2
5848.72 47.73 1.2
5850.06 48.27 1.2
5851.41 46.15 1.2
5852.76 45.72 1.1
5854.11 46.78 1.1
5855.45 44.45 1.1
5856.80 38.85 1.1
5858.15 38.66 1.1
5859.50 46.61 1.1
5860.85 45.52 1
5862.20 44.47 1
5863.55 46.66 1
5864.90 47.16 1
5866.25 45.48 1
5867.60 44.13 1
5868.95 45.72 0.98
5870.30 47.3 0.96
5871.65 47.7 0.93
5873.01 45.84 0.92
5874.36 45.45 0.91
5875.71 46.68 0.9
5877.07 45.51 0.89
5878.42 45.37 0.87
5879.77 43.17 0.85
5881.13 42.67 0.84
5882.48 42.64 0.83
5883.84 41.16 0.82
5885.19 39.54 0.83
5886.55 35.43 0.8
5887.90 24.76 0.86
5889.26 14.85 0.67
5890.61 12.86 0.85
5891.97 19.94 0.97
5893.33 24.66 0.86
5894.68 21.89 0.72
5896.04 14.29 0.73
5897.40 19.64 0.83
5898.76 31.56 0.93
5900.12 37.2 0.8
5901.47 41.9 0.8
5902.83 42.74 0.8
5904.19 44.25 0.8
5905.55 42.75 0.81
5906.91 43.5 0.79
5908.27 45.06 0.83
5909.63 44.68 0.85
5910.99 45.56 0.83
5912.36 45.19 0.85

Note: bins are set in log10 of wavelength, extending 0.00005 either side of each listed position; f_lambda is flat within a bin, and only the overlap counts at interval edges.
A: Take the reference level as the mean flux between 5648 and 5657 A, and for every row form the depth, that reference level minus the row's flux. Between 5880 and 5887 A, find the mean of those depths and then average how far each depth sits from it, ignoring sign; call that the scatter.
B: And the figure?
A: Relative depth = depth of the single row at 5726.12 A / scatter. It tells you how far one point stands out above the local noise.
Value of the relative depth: -1.2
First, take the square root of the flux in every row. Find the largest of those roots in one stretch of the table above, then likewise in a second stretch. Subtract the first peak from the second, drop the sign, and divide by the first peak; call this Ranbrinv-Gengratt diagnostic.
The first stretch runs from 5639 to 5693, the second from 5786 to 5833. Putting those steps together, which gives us 0.045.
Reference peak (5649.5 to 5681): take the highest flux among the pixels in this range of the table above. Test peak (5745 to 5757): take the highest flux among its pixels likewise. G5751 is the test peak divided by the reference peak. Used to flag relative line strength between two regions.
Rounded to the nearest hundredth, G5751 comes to 1.08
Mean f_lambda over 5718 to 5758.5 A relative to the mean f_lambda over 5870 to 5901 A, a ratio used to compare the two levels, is 1.36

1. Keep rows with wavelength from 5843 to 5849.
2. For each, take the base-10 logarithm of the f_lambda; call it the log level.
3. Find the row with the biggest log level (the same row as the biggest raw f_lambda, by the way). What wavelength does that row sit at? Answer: 5846.02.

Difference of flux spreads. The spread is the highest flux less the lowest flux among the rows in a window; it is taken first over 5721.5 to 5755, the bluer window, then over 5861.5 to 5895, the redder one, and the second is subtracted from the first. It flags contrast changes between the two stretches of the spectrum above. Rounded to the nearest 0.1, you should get -27.3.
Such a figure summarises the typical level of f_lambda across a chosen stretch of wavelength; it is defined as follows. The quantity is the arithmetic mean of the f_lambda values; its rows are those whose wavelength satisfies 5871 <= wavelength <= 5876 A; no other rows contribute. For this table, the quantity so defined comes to 46.4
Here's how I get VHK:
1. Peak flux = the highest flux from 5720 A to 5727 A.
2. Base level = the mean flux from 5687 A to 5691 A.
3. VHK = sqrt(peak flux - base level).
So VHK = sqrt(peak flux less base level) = 2.0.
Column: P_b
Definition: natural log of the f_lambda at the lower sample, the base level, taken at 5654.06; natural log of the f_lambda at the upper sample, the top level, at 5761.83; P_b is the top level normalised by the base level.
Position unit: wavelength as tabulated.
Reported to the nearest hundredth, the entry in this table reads 1.00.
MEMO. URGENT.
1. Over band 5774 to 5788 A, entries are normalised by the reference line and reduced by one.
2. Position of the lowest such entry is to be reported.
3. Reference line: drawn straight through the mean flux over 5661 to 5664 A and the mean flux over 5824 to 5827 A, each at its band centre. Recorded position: 5785.76 A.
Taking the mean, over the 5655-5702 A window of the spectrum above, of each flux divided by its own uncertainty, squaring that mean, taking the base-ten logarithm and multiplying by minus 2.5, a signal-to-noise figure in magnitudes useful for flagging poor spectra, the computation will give -8.22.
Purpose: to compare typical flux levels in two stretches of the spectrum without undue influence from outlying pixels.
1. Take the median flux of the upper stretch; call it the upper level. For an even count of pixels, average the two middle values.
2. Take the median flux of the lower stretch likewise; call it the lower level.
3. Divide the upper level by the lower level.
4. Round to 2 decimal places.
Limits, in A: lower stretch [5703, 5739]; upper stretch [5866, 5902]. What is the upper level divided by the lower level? 0.92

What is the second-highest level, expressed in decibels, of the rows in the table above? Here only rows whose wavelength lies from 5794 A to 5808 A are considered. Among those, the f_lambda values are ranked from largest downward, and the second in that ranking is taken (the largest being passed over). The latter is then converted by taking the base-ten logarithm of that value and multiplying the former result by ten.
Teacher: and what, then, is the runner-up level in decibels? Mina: 17.0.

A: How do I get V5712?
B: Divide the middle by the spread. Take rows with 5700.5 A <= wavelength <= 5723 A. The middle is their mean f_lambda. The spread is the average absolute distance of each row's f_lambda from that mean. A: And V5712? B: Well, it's 21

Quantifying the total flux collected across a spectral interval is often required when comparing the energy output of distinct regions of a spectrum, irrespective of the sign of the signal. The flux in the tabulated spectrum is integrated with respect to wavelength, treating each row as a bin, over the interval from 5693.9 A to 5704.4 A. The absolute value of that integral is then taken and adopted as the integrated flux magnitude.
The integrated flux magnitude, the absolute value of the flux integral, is 465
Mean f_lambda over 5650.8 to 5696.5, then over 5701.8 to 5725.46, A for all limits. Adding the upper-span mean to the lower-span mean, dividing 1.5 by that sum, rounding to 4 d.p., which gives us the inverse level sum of 0.0169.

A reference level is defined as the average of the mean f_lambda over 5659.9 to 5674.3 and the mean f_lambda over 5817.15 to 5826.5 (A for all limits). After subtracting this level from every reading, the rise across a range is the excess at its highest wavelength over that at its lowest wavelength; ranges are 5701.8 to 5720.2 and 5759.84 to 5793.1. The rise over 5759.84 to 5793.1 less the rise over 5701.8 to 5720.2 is -6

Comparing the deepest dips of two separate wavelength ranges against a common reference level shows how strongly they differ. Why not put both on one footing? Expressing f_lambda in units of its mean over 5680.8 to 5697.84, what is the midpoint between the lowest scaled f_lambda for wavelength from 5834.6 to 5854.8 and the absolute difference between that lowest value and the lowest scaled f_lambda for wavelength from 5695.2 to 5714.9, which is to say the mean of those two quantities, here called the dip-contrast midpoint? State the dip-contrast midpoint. 0.554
